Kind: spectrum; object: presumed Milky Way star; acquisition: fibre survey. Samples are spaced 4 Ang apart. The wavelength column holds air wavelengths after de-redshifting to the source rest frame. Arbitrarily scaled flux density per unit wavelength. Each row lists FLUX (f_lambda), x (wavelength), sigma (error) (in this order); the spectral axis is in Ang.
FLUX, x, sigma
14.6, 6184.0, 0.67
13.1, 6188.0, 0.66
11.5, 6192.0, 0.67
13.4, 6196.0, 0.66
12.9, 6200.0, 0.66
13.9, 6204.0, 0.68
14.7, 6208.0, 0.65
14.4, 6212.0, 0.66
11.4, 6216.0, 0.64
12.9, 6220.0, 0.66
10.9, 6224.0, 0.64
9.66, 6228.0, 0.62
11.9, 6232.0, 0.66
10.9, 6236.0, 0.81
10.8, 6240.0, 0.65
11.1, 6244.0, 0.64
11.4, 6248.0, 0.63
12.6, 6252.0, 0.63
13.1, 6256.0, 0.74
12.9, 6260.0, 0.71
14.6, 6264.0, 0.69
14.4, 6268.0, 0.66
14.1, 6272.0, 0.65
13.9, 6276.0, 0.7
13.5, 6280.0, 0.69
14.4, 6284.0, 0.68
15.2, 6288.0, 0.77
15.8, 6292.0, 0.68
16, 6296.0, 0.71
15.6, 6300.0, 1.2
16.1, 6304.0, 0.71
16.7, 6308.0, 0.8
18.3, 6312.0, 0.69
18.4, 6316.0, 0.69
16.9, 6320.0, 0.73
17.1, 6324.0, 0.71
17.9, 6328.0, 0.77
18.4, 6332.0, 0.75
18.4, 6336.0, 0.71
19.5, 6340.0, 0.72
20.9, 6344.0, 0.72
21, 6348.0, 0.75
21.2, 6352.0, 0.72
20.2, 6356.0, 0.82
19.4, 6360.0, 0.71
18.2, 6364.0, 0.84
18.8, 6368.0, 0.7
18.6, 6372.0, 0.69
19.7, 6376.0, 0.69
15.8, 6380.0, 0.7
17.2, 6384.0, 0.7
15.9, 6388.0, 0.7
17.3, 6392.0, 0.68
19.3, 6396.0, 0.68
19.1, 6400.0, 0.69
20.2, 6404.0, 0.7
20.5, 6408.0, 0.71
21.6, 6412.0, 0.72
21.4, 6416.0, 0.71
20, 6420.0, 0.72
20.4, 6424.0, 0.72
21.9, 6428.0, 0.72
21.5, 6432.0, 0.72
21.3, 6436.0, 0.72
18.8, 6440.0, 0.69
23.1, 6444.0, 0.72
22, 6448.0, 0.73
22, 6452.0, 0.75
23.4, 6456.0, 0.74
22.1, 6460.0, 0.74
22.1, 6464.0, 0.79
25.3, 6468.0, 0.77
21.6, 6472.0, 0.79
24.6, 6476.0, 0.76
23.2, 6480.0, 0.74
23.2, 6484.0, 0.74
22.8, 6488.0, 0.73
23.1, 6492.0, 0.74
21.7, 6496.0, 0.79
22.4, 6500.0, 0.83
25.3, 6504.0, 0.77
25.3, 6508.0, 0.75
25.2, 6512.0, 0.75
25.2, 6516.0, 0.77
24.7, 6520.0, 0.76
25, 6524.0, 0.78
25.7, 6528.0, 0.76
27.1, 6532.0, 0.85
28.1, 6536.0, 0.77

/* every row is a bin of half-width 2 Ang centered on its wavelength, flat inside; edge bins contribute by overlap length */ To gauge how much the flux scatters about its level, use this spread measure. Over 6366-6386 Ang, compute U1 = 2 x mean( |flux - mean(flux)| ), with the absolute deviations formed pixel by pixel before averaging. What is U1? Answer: 2.43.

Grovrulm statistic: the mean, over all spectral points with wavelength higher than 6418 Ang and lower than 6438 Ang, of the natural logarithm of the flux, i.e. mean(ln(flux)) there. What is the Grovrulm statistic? 3.04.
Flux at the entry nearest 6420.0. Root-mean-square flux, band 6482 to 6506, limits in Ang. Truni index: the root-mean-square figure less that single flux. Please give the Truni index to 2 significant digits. 3.1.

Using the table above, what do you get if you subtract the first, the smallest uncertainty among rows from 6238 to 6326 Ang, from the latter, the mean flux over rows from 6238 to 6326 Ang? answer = 14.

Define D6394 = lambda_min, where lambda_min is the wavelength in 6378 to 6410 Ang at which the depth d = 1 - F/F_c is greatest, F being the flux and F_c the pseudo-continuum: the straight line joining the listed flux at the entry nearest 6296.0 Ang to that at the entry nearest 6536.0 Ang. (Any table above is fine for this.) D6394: 6388.0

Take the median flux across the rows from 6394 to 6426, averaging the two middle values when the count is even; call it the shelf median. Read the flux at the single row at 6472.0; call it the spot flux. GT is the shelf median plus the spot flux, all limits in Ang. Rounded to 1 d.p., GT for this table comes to 41.9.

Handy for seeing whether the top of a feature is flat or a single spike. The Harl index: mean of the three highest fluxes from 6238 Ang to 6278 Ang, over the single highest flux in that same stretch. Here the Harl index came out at 0.98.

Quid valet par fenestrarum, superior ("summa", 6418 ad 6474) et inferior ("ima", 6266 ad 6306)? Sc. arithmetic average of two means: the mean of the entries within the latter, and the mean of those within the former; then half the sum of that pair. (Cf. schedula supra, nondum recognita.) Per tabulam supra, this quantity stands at 18.4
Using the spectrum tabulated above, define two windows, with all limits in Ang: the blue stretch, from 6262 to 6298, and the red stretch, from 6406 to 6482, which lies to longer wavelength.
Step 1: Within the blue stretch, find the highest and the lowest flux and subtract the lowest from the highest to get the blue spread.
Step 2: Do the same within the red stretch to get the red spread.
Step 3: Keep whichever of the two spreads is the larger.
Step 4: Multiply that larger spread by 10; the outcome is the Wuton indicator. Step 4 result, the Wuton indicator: 65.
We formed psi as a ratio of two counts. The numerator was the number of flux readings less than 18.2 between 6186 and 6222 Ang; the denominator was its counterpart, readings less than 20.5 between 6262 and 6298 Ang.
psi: 1.0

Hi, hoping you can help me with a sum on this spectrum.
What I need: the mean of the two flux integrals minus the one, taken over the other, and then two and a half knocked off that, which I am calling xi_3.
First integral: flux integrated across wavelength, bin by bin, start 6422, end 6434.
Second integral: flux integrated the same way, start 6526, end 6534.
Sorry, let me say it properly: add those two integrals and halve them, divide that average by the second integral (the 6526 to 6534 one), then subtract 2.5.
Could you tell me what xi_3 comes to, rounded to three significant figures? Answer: -1.40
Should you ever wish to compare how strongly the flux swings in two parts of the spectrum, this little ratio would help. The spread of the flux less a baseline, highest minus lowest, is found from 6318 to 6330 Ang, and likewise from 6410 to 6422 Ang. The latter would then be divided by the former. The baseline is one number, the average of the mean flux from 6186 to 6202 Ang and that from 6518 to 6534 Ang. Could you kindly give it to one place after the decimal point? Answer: 1.6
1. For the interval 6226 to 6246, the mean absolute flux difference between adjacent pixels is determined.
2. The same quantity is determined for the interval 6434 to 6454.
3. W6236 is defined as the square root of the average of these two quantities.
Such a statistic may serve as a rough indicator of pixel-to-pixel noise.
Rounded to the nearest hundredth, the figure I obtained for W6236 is 1.20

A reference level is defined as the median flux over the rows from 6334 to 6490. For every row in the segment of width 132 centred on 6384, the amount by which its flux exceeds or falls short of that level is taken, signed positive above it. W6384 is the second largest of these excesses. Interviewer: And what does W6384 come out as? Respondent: 1.1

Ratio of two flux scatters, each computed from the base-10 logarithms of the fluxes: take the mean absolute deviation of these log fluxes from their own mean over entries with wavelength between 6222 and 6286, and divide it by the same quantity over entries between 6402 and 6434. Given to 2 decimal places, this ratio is 3.51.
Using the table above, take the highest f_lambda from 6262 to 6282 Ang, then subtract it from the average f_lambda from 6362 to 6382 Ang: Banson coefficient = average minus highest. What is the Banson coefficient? 4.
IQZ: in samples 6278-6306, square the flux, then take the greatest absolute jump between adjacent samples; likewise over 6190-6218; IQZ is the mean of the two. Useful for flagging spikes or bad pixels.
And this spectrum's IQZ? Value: 51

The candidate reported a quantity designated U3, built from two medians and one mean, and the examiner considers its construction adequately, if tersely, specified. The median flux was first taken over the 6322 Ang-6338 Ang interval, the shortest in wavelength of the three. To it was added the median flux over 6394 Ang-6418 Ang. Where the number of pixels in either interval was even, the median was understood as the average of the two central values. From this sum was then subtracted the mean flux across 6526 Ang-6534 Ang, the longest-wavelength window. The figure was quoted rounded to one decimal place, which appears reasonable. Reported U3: 12.1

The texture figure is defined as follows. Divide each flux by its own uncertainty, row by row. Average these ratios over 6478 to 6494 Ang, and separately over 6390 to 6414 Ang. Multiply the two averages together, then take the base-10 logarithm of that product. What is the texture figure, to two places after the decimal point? 2.95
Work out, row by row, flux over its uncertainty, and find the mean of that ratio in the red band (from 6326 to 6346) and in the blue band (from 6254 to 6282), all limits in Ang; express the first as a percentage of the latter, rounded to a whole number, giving 130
